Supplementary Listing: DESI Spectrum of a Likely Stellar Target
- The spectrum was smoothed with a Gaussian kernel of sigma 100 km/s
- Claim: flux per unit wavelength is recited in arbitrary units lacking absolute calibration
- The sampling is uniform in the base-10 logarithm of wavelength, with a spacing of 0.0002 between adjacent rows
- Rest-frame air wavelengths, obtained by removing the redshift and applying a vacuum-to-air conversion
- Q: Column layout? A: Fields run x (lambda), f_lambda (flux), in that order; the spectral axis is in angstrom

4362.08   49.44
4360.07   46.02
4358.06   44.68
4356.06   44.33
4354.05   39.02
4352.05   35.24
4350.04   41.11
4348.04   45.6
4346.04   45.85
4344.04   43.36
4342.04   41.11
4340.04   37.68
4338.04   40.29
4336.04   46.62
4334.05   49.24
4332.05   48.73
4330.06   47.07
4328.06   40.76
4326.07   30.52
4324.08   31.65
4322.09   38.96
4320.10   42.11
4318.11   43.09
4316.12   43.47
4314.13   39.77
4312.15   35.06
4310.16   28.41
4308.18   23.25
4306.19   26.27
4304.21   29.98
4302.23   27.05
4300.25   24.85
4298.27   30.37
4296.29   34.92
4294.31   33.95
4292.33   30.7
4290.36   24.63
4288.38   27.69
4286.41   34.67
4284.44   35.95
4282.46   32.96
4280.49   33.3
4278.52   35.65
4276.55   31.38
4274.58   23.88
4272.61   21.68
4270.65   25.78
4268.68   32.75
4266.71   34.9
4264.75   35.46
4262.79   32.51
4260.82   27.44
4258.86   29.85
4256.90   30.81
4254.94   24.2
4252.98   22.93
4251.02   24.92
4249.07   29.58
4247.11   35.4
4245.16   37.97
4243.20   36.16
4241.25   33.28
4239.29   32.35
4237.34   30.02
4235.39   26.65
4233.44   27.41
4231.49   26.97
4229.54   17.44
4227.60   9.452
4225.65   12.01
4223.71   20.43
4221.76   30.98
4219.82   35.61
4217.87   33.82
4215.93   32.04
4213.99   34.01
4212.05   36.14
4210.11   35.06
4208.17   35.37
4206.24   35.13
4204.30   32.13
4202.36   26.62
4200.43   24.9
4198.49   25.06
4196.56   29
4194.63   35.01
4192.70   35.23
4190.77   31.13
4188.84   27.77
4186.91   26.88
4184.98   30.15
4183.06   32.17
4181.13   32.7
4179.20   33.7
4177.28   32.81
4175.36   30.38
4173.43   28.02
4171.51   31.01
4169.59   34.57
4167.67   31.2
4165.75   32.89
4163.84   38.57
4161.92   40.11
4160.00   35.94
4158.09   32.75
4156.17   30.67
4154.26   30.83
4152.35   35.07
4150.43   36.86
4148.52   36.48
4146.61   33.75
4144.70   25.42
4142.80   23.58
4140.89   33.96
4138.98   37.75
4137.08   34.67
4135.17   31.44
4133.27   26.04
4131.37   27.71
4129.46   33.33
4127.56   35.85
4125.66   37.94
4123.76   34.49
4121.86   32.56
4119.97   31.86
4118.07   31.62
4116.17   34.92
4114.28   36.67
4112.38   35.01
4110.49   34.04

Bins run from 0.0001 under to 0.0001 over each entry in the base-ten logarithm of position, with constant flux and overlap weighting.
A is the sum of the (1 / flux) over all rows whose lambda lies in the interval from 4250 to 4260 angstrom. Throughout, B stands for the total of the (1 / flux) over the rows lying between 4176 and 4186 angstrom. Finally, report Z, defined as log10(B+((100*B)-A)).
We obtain 1.19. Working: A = 0.191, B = 0.155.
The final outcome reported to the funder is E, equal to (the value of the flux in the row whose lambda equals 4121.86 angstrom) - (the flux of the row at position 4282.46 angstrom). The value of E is 0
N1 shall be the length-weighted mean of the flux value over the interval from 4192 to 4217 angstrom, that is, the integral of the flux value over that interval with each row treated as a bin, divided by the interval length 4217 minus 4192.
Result 32.0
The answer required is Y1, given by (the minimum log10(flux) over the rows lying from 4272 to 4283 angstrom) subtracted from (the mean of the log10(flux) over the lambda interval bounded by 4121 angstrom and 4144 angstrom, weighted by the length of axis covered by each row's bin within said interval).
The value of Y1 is 0.17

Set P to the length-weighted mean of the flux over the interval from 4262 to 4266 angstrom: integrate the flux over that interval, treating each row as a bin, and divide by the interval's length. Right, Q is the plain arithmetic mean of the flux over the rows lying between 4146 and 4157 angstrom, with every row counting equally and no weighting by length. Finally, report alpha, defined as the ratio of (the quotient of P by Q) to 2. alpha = 0.50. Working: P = 34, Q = 33.9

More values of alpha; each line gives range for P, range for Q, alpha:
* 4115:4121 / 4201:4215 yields 0.49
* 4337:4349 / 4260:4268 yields 0.65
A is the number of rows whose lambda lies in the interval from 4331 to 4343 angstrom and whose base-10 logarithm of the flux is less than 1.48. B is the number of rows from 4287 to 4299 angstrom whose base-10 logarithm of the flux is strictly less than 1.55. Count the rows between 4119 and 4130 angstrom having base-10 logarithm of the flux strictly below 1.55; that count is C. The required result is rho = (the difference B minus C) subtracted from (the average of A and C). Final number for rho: 0.0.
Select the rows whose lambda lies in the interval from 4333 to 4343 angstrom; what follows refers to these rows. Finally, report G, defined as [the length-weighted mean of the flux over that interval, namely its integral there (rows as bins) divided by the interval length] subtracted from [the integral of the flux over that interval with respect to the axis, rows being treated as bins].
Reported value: 387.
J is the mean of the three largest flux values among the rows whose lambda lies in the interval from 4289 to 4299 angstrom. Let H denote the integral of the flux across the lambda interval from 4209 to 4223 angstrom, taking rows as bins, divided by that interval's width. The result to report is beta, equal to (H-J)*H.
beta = 17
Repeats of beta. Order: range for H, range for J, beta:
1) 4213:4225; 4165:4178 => -85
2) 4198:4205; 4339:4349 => -483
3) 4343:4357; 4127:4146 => 251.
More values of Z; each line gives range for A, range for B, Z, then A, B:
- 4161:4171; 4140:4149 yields 1.23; 0.142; 0.168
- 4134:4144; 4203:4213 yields 1.16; 0.159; 0.144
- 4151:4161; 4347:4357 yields 1.09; 0.152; 0.123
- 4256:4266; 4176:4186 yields 1.19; 0.161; 0.155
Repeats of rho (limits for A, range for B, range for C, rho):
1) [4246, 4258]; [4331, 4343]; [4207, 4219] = 9.5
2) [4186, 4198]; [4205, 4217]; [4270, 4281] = 4.0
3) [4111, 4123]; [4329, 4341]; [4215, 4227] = 7.5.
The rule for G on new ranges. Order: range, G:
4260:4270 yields 292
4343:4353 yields 380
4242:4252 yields 296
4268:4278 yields 246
